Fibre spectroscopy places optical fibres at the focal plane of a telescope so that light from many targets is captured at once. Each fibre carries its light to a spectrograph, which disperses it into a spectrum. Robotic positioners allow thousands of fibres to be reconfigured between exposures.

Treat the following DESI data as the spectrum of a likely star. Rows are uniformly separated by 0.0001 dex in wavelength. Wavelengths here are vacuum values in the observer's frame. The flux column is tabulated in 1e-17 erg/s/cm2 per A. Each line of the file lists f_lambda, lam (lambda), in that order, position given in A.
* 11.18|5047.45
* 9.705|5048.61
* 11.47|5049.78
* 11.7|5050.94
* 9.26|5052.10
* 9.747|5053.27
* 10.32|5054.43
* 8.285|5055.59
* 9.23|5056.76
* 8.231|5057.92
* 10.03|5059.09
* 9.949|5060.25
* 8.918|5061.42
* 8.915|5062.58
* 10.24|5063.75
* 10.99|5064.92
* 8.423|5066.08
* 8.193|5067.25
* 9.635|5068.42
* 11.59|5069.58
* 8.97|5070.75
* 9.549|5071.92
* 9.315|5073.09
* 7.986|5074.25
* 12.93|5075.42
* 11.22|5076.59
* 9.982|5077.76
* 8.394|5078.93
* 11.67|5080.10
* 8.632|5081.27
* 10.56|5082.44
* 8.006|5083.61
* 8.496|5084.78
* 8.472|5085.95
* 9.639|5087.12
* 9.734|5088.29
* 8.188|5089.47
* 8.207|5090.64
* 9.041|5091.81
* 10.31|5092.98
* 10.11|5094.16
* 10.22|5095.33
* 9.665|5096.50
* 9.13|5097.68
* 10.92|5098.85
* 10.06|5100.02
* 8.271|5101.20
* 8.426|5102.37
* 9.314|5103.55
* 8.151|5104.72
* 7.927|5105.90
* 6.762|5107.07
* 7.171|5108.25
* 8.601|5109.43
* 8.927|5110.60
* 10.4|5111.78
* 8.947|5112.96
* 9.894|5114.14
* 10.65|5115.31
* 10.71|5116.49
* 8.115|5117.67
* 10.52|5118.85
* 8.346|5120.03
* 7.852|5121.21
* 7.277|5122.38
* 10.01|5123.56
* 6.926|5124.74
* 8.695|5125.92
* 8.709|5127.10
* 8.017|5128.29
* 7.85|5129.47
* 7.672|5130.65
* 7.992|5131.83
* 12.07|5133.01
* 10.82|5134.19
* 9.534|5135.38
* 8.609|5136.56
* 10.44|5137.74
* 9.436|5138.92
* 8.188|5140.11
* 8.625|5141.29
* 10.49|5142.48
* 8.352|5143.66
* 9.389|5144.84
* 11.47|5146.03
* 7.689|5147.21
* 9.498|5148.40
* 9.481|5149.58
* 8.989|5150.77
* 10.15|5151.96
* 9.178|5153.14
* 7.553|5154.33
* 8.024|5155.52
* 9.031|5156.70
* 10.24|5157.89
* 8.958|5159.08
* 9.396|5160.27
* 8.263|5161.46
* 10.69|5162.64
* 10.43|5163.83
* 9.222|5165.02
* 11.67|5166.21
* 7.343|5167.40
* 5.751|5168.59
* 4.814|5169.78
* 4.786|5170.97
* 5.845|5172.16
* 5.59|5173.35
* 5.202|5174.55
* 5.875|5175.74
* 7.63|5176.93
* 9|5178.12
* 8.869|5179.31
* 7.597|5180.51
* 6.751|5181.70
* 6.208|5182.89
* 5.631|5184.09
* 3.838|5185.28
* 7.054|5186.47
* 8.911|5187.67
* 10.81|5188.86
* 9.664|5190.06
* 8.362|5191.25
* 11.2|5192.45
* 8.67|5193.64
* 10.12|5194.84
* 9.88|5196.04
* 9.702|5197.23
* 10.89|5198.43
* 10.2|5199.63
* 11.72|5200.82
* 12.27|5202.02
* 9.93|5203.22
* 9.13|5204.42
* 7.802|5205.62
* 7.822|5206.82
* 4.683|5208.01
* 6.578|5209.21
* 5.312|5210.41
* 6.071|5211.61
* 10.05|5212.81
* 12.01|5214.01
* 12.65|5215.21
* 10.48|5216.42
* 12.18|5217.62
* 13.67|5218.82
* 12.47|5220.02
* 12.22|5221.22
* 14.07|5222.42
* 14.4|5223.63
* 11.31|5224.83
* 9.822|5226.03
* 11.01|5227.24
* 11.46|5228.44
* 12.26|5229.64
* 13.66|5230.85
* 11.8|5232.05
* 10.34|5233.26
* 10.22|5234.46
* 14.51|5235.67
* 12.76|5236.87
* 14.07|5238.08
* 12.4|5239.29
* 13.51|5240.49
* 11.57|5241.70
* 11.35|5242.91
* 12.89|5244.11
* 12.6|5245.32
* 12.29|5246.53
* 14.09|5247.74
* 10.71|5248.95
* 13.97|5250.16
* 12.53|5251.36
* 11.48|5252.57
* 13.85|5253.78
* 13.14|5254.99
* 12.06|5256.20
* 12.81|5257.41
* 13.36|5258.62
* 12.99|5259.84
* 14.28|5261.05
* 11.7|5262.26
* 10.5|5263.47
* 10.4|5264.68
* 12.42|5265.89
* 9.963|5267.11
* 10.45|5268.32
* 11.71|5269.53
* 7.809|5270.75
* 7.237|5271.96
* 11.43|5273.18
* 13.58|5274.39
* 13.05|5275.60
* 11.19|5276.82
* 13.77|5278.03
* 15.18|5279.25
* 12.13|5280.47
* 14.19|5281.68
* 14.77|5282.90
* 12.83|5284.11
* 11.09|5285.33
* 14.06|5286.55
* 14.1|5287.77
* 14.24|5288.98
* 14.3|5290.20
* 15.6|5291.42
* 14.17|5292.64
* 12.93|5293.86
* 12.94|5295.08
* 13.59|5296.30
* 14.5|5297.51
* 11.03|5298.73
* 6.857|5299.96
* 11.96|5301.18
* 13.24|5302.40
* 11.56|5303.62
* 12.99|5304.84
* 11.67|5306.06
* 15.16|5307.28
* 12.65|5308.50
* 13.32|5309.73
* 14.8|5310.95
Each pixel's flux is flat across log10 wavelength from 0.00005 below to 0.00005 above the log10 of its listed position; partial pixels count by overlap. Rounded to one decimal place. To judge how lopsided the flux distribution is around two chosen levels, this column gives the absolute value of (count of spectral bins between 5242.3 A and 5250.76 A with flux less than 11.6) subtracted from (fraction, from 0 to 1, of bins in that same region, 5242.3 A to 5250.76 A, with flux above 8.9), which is 1.0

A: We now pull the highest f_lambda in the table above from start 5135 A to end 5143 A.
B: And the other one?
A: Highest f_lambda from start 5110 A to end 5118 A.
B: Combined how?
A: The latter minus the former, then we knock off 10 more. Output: -10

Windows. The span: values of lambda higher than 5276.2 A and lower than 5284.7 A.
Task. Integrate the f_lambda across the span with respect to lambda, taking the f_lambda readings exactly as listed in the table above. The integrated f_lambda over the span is 114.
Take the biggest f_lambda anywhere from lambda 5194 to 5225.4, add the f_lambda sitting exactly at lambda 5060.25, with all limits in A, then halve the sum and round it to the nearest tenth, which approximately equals 12.2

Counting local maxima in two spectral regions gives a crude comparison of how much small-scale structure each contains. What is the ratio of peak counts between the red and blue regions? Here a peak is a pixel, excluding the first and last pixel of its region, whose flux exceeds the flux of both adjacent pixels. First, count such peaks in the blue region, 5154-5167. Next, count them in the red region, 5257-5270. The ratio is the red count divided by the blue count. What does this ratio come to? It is 1.0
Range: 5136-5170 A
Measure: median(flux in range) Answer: 9.2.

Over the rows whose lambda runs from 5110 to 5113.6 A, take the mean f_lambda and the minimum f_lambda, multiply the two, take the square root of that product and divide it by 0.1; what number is 92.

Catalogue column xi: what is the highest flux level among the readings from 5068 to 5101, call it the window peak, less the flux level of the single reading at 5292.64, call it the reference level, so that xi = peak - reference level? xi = -1.2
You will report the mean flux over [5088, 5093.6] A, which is 9.1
